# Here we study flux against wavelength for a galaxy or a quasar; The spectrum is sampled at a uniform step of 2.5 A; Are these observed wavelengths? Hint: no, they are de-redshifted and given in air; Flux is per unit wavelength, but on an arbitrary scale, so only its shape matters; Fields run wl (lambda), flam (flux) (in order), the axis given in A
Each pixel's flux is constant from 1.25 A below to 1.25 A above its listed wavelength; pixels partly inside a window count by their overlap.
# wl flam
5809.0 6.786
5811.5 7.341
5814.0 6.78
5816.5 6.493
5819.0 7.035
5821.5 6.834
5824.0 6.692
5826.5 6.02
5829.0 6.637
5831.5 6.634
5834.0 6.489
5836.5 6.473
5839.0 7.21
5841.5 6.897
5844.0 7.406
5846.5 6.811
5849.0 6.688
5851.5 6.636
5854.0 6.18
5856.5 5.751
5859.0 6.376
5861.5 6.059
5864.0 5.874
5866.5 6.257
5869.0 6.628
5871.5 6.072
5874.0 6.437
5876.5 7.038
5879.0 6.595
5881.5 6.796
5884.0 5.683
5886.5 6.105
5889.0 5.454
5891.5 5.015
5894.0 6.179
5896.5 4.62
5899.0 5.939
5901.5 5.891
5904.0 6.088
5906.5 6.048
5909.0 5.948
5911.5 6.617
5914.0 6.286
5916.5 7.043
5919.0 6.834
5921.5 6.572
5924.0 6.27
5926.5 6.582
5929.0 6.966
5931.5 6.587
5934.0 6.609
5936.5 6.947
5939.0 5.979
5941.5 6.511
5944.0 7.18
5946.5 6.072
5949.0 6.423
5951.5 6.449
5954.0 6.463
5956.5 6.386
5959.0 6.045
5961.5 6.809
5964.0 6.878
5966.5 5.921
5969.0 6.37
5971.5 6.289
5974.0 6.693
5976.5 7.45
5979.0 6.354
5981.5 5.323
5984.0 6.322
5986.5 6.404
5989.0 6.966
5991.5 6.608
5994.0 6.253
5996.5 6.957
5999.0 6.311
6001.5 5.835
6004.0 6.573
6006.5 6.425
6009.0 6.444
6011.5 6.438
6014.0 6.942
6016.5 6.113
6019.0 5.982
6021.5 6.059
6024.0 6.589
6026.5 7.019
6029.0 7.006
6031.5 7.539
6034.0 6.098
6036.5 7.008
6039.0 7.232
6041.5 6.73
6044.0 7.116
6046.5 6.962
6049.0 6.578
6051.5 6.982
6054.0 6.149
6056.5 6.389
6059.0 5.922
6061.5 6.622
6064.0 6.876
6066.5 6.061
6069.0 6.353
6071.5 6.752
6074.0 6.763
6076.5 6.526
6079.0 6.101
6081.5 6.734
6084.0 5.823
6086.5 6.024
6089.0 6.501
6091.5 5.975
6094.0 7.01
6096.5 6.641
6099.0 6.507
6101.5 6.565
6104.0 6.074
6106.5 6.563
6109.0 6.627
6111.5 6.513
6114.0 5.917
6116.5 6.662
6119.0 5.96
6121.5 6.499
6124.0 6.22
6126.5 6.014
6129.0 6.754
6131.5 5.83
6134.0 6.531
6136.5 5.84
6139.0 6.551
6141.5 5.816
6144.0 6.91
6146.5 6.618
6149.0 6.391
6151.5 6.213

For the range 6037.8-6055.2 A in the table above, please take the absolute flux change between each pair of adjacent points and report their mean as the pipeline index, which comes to 0.444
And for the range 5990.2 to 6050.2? 0.441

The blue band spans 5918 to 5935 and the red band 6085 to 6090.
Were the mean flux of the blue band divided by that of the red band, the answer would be 1.06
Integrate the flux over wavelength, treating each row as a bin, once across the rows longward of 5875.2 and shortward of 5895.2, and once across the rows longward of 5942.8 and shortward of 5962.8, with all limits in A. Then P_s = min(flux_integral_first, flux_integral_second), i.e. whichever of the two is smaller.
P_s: 122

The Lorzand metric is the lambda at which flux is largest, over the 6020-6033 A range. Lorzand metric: 6031.5 A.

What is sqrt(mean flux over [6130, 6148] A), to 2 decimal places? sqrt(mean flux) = 2.51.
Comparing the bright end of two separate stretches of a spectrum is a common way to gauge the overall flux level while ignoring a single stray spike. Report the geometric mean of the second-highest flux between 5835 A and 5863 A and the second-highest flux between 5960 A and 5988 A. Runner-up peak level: 7.04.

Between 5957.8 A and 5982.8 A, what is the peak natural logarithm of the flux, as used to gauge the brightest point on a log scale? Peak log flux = 2.008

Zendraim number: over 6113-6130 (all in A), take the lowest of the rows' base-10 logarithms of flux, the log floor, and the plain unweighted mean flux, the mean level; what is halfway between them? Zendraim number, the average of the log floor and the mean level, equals 3.53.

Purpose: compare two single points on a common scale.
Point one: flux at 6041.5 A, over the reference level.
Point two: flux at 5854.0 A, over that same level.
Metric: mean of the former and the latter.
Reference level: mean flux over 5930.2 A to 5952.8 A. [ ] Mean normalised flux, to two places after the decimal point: 0.99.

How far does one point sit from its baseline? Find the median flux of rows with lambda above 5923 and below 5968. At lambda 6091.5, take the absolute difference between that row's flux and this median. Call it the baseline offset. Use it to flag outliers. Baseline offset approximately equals 0.5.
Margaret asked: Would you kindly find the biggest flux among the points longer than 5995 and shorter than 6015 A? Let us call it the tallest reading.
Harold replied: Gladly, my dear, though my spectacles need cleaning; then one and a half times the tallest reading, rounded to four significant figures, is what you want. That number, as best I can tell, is 10.44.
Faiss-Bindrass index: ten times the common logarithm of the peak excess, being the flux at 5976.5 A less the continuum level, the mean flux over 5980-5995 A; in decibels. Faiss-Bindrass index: 1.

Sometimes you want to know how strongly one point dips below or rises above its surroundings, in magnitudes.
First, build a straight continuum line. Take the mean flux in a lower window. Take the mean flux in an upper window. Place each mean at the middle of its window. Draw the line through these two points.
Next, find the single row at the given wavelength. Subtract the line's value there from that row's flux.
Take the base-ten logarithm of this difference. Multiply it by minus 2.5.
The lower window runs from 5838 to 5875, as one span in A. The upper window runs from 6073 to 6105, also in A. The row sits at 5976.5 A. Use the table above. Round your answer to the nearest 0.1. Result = 0.0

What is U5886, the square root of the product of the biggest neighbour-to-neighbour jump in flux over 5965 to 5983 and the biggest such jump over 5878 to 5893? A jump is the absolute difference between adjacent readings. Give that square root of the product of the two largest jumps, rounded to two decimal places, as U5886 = 1.10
